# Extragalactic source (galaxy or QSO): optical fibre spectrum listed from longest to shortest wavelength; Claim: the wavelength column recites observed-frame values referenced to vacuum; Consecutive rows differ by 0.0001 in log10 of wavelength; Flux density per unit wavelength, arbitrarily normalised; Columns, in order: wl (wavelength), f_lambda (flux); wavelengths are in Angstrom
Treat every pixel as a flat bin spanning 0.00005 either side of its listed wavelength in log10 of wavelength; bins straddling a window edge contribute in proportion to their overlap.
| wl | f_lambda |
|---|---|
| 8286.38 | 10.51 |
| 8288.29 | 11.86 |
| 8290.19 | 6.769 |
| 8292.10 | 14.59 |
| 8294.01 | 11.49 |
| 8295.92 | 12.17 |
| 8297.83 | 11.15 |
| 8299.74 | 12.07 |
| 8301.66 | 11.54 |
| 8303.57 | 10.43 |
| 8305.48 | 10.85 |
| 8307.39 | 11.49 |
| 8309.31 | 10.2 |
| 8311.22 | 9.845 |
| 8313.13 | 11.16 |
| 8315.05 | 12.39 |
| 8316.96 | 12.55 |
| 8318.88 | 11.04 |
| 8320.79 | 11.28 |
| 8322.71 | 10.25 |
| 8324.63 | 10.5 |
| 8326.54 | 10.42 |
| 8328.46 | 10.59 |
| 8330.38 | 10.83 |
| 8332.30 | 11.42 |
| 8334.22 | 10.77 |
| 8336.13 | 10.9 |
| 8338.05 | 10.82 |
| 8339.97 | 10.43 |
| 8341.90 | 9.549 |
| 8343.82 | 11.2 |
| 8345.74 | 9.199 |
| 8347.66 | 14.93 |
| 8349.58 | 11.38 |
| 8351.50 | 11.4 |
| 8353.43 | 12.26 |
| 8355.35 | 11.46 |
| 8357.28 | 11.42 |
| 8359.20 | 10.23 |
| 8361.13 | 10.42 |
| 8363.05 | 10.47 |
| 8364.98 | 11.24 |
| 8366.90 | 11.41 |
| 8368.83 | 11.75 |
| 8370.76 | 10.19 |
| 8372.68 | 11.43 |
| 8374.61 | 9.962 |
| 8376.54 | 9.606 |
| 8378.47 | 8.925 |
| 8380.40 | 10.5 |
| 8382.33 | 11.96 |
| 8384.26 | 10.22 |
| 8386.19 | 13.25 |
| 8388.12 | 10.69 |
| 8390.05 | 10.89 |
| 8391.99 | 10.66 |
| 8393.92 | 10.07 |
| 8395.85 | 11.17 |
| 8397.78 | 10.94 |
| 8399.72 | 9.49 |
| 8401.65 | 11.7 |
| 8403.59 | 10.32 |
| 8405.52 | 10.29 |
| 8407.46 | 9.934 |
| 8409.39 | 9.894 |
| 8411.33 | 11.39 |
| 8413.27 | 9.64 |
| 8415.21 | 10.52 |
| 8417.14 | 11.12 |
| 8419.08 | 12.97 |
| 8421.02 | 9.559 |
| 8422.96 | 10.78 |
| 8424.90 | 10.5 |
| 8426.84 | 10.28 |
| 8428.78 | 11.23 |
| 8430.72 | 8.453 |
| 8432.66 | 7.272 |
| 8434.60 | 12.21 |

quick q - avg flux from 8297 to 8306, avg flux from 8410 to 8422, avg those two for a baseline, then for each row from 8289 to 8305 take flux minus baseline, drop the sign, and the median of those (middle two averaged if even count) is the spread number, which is 0.82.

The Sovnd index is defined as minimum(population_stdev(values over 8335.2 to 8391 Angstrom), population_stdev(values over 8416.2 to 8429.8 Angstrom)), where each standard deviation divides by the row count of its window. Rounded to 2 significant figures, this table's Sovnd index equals 0.99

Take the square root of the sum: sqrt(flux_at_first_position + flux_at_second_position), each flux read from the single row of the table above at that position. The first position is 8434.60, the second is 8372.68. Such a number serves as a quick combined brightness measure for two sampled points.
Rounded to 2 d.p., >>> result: 4.86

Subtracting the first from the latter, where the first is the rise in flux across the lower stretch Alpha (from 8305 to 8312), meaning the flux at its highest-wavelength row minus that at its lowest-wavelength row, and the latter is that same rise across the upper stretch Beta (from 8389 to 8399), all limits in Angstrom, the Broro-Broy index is 1.1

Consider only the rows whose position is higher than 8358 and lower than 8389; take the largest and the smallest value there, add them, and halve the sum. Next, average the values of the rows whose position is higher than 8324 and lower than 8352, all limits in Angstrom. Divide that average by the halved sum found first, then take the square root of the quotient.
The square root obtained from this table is 0.99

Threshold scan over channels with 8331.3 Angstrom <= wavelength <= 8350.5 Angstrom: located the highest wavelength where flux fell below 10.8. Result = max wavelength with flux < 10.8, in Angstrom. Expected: 8345.74 Angstrom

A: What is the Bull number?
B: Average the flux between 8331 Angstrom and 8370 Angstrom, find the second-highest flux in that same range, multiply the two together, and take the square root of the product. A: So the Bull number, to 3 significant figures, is 11.7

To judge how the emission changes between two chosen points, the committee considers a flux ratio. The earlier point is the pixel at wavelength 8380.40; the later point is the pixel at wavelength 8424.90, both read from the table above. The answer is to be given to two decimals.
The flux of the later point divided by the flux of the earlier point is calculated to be 1.00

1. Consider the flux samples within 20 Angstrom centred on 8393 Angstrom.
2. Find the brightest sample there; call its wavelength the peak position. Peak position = 8386.19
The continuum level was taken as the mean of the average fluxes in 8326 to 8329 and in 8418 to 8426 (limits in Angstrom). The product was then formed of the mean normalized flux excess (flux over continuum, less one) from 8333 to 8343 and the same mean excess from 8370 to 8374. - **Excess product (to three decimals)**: 0.000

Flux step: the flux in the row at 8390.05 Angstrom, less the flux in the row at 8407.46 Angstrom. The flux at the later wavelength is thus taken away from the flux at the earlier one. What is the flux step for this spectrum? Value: 1.0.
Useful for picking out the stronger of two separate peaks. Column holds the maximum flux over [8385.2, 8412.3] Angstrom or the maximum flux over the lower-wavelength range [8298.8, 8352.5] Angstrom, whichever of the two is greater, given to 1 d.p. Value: 14.9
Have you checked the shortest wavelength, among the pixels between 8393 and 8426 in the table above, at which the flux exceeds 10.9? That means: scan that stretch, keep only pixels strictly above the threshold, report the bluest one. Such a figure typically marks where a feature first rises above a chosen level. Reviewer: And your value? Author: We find 8395.85 Angstrom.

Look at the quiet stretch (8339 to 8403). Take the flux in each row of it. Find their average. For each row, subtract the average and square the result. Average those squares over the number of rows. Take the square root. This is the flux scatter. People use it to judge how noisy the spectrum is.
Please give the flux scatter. 1.2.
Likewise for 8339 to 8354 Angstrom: 1.7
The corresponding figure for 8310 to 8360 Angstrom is 1.1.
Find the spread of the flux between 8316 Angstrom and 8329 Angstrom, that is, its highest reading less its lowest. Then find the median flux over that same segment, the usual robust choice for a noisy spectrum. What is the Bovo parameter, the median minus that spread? 8.3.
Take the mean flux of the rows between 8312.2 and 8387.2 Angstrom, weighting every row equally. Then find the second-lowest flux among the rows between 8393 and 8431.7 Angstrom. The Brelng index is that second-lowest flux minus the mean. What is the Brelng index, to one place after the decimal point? -1.5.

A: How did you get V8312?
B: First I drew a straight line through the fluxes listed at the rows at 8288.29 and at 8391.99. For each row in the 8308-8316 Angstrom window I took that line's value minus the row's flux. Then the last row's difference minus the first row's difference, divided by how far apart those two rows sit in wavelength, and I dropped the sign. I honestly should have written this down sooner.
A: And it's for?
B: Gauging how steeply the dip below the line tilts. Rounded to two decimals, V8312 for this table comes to 0.39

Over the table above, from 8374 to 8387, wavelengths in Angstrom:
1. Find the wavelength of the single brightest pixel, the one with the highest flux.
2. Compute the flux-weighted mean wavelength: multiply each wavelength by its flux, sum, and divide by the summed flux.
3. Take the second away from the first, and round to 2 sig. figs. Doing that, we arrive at 5.4 Angstrom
